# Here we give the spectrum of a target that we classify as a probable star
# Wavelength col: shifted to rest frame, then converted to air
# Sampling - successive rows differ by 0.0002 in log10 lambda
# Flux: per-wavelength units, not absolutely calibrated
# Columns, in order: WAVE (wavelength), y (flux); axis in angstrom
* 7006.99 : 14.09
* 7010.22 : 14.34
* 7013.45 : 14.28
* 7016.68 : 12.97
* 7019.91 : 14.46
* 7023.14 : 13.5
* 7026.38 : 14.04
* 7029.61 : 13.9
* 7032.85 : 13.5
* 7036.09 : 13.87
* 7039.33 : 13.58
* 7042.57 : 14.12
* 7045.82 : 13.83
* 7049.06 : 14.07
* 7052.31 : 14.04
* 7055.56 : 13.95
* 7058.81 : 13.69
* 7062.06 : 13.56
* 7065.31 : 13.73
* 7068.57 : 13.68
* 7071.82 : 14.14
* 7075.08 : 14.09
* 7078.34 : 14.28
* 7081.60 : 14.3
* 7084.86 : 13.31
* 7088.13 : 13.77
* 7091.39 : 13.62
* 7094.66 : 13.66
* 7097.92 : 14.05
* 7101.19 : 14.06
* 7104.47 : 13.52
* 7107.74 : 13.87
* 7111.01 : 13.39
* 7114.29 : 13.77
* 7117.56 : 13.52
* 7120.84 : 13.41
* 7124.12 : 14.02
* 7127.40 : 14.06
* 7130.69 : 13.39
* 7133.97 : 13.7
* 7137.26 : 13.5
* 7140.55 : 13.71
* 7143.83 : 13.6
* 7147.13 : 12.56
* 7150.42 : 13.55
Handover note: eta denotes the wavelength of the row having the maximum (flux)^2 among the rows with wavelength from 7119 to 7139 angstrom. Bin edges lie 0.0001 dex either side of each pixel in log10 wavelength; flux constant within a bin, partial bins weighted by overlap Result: 7127.40 angstrom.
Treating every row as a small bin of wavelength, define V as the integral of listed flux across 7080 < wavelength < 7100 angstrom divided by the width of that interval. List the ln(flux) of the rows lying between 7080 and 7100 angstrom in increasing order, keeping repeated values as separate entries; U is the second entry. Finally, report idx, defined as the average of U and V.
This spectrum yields 8.20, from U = 2.61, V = 13.8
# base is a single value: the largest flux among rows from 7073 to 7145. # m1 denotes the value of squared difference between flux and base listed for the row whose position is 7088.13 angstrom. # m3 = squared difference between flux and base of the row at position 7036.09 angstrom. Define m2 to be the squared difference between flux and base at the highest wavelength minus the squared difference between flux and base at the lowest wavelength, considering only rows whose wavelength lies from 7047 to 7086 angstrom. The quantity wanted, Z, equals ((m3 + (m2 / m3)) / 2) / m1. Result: 9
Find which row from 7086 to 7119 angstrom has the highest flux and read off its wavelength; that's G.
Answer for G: 7101.19 angstrom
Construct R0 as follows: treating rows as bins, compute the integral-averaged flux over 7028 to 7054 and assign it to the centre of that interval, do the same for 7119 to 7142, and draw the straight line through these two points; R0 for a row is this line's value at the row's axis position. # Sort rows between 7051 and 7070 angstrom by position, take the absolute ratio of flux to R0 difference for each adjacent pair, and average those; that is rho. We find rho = 0.010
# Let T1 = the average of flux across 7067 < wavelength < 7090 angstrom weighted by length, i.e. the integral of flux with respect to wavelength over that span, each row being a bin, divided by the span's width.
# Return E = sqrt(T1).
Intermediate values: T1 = 13.9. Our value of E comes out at 3.73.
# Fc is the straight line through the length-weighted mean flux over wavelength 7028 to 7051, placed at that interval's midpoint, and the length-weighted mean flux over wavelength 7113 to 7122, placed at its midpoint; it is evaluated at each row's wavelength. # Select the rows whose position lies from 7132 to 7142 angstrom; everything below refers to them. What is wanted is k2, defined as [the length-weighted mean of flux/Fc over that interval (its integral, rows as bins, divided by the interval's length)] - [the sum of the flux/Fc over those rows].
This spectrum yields -2.02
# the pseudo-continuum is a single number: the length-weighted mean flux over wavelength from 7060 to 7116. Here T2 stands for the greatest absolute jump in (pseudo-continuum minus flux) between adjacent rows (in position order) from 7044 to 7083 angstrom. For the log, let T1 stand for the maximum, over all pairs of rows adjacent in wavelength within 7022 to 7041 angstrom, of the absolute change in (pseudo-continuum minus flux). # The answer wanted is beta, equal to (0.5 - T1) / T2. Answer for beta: -0.09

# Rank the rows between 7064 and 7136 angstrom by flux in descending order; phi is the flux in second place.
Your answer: 14.28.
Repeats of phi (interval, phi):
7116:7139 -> 14.02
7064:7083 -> 14.28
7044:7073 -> 14.07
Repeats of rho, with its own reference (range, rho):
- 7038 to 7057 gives 0.017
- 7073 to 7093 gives 0.026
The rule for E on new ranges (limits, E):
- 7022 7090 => 3.72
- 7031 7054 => 3.72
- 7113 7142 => 3.70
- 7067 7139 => 3.71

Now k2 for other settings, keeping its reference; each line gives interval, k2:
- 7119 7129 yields -2.04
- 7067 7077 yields -2.03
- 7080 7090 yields -2.02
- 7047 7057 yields -2.03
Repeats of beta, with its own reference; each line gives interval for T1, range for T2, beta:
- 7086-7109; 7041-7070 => -0.14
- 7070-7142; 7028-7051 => -0.91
